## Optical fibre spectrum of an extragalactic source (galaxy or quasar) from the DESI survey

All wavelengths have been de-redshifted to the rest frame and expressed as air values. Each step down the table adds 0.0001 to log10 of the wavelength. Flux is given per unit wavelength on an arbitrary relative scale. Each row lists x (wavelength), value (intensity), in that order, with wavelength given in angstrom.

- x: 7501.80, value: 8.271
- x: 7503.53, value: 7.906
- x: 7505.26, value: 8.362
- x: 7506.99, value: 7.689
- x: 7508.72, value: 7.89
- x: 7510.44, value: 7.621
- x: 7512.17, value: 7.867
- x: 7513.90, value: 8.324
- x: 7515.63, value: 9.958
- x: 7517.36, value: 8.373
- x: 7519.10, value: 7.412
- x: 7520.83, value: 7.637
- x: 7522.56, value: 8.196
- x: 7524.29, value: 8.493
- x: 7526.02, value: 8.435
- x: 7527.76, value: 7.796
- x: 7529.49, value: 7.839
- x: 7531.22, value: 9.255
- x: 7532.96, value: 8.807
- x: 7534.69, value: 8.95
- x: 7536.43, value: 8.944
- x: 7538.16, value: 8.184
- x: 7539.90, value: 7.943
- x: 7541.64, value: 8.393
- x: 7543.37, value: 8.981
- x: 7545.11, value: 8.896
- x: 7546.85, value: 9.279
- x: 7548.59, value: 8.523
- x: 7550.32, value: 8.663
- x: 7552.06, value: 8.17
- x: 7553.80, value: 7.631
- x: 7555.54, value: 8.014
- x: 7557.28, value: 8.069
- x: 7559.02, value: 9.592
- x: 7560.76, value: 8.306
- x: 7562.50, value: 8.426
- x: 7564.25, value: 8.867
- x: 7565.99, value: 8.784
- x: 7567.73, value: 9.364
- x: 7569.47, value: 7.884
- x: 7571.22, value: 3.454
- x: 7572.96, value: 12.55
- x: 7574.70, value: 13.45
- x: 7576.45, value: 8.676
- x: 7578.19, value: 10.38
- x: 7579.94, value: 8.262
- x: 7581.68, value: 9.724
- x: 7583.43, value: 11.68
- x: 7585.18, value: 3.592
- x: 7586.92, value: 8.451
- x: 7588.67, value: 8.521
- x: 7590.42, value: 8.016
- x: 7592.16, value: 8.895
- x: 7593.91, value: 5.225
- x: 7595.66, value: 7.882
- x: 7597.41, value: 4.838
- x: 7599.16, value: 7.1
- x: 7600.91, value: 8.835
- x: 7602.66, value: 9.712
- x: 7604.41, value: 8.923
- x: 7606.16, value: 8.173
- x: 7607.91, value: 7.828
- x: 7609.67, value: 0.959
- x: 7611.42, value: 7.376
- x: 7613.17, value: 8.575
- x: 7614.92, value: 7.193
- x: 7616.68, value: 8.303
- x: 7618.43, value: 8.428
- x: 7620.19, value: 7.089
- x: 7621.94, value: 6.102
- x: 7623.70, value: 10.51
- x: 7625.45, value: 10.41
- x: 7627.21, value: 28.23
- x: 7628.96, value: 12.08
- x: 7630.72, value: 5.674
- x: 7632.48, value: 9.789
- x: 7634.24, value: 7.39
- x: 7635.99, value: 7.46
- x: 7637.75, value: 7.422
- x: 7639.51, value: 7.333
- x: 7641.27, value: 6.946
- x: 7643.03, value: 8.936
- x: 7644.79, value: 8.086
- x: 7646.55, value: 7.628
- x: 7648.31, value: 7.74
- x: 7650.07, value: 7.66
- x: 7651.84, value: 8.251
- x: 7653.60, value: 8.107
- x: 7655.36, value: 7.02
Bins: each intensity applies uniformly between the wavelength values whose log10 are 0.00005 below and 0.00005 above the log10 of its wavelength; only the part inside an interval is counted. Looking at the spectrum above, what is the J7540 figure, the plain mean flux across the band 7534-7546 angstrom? 8.6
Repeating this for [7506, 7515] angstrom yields 7.9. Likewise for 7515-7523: 8.3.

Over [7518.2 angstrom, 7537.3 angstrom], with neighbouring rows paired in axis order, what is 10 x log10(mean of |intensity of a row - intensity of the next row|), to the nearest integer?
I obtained -4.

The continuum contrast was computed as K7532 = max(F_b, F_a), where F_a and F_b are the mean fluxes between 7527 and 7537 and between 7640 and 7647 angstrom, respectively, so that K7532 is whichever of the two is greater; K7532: 8.6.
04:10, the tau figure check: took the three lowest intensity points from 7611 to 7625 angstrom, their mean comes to 6.8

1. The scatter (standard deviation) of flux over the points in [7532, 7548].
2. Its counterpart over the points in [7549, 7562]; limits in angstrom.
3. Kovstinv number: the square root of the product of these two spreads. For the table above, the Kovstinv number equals 0.5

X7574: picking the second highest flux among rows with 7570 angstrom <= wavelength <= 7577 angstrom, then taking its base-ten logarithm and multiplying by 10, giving 11.0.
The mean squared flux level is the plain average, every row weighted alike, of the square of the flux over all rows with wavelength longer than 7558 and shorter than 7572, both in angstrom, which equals 69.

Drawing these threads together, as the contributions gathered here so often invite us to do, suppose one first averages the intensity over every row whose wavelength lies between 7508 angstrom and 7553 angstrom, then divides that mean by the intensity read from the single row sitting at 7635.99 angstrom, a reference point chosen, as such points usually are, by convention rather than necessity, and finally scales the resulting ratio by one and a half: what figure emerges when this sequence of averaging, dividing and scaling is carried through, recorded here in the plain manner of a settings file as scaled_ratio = 1.7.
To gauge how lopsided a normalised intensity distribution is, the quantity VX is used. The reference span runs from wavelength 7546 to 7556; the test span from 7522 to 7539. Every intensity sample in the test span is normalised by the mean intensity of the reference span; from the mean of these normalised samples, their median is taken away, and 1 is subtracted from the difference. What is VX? -1.00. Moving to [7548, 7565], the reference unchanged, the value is -0.99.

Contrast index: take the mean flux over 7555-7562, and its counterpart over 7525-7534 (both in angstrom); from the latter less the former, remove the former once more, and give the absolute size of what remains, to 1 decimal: 8.6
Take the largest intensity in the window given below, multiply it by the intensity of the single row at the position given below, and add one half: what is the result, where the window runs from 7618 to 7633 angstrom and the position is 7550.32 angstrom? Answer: 245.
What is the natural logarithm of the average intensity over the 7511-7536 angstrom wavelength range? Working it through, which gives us 2.126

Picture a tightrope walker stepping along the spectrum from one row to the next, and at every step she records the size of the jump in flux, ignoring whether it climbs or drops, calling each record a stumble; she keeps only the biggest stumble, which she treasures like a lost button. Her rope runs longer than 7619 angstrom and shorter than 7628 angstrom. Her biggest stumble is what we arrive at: 17.8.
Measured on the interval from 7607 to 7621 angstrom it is 6.9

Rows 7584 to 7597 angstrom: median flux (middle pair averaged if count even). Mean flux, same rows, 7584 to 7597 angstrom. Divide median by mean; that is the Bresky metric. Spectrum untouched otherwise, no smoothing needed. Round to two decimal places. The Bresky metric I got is 1.11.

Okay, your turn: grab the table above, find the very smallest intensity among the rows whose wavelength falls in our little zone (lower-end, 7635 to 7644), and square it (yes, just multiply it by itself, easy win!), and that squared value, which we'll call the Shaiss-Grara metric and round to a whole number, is 48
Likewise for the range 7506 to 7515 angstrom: 58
